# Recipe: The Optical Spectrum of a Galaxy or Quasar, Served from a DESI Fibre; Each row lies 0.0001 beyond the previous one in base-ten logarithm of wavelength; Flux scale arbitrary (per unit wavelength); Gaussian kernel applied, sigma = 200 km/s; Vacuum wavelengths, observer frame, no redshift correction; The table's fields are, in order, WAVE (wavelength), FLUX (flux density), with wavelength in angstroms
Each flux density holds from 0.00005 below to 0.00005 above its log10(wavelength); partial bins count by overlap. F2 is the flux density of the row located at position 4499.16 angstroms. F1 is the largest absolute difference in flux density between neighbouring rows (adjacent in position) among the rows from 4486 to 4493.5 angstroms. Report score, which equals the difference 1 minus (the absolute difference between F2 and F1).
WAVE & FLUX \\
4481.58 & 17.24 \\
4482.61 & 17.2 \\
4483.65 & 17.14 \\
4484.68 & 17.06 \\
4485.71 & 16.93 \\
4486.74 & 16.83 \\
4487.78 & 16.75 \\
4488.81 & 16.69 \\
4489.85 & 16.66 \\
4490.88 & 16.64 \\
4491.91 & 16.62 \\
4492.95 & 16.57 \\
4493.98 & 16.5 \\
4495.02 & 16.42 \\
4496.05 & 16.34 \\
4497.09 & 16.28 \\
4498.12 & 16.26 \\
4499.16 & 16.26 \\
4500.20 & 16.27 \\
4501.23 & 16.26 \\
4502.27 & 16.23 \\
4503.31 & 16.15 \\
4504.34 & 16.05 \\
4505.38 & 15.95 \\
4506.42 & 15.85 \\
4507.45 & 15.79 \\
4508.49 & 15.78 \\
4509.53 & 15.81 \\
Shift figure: -15.2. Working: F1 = 0.080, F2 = 16.26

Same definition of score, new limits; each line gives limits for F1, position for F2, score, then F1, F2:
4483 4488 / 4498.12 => -15.1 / 0.130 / 16.26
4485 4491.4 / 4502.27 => -15.1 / 0.100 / 16.23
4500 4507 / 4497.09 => -15.2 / 0.100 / 16.28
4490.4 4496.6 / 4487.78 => -15.7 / 0.080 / 16.75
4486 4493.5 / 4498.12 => -15.2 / 0.080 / 16.26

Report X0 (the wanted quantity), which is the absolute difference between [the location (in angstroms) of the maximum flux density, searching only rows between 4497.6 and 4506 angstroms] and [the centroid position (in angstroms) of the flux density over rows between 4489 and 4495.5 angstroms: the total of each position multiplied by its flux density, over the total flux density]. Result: 7.8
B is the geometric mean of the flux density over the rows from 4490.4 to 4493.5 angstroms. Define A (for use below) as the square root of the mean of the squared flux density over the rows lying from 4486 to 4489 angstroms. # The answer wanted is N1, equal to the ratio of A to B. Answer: 1.01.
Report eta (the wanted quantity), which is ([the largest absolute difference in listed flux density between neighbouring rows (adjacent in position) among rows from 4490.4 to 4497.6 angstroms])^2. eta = 0.006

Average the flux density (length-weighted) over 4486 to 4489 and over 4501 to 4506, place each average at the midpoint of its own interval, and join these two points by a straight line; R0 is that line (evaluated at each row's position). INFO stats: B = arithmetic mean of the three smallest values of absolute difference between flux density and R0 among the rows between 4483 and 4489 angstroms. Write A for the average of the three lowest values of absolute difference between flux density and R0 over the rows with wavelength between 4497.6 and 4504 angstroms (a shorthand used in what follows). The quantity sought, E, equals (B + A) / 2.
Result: 0.0271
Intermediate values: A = 0.032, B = 0.022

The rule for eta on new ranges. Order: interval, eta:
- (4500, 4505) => 0.010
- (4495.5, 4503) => 0.004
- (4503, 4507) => 0.010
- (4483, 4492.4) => 0.017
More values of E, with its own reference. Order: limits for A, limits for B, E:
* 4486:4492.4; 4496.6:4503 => 0.0259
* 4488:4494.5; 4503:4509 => 0.0253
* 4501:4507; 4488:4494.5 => 0.0244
